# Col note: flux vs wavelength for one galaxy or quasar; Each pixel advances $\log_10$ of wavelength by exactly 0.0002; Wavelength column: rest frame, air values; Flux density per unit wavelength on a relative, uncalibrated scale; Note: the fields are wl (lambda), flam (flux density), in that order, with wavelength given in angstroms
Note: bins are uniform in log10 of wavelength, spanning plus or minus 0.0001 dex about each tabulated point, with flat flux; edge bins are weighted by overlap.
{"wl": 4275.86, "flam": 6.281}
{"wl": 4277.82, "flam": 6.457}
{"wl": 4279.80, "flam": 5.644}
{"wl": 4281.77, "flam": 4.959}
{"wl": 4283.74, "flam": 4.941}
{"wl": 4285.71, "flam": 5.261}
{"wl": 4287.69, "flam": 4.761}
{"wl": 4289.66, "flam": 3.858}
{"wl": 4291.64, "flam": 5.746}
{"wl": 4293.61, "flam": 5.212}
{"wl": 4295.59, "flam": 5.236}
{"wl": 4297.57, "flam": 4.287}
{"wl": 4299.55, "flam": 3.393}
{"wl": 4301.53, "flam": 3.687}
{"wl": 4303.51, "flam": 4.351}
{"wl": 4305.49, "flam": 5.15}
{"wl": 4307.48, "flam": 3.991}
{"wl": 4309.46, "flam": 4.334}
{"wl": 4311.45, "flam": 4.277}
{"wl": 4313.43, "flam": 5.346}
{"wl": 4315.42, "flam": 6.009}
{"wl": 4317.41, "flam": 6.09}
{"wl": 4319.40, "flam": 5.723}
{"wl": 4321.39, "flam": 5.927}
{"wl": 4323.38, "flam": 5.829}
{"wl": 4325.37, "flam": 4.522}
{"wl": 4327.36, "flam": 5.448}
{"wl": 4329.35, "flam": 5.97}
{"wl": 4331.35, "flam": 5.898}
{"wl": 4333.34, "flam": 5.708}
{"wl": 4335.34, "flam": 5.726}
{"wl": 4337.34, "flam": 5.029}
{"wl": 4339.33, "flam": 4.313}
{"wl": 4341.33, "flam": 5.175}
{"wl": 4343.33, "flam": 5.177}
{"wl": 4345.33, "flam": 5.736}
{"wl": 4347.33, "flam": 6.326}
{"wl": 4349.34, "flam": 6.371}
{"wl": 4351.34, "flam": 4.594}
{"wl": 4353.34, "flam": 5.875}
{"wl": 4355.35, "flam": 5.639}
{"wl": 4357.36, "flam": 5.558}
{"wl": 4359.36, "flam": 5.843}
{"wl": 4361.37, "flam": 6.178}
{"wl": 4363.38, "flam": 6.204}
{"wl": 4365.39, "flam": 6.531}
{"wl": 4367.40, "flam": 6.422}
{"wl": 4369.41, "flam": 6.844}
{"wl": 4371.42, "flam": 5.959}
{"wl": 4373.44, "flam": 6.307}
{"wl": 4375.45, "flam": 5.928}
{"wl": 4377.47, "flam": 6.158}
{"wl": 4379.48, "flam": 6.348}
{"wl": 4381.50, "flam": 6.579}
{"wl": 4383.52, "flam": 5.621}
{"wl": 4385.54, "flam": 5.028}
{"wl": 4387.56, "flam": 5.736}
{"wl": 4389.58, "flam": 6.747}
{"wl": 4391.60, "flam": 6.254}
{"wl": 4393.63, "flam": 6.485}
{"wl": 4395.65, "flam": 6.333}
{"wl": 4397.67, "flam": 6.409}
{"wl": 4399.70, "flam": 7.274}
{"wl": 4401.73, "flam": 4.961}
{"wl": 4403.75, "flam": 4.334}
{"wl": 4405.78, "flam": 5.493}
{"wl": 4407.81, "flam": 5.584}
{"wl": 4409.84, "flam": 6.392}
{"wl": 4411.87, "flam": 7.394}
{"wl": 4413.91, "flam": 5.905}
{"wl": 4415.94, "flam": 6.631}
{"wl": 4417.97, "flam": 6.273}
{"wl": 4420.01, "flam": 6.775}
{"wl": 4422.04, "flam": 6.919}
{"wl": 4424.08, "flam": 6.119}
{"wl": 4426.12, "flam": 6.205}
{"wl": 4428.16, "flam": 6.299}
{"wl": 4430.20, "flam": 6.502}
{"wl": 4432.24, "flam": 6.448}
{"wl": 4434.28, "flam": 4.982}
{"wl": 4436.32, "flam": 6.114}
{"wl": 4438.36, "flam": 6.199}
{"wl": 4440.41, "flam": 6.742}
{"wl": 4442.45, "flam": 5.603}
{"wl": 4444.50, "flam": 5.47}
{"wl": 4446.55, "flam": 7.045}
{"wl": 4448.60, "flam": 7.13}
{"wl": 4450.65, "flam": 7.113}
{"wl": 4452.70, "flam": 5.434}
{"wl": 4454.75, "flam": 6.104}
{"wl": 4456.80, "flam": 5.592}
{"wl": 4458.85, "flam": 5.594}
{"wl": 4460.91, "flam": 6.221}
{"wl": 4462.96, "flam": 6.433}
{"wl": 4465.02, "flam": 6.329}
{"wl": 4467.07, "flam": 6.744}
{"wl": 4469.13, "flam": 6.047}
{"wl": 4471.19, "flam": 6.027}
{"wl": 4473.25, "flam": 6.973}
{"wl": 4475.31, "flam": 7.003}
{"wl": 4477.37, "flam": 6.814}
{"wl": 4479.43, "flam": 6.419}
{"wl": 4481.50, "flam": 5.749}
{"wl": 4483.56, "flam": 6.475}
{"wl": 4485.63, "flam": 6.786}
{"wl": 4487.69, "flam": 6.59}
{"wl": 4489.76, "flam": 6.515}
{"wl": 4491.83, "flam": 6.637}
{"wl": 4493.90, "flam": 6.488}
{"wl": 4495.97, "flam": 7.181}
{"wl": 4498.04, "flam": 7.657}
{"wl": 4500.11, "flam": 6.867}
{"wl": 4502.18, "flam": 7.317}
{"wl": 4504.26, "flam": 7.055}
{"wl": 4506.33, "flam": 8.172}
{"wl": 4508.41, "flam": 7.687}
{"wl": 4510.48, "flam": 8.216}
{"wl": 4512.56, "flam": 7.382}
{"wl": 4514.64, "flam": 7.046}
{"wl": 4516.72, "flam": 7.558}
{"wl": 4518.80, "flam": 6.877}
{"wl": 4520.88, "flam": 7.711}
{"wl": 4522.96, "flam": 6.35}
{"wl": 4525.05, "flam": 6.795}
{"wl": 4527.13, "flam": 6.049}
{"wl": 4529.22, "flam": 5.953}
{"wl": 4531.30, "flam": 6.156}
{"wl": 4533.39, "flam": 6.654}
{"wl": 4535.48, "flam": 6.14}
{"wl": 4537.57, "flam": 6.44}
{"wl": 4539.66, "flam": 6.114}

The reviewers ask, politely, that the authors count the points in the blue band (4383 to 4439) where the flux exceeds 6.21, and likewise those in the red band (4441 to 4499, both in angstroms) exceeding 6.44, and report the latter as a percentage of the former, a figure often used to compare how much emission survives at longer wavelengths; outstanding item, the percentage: 100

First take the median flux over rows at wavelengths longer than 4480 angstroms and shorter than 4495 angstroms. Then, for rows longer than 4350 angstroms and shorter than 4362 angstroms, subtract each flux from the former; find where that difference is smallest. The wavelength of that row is 4361.37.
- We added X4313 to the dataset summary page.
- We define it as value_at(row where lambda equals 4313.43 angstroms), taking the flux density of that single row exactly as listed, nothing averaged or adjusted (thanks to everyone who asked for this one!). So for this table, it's 5.346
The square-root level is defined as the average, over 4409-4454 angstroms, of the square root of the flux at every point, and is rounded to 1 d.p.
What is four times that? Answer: 10.1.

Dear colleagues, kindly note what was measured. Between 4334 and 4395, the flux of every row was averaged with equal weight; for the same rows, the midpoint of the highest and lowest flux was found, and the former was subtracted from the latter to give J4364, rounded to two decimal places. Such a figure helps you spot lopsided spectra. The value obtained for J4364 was -0.31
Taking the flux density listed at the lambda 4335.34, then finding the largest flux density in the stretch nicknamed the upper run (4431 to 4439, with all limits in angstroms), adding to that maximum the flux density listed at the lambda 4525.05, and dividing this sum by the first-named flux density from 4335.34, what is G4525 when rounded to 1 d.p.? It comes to 2.3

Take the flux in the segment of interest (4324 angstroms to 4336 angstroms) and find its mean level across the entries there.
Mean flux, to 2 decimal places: 5.55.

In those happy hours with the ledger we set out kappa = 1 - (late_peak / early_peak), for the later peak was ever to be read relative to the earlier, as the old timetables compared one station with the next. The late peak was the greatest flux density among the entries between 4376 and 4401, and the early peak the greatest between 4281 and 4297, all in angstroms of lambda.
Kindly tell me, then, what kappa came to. -0.27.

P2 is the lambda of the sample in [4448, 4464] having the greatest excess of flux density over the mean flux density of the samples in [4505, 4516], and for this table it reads 4448.60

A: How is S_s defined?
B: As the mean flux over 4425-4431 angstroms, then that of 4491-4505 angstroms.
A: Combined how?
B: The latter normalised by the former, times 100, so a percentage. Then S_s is 111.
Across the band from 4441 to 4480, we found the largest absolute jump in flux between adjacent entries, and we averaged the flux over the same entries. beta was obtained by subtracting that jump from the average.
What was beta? 4.6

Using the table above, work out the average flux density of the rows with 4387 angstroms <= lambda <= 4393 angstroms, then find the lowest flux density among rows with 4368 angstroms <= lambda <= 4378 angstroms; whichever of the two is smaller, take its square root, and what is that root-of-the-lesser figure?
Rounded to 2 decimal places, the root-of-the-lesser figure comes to 2.43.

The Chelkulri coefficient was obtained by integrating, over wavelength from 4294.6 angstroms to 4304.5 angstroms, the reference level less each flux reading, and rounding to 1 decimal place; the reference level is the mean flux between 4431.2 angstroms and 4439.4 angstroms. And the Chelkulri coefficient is 17.3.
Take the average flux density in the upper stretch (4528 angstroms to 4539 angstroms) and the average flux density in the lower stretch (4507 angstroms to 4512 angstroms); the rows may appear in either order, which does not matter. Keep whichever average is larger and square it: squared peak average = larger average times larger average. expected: 63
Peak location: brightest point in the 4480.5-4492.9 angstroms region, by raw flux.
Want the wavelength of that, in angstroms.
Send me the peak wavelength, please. 4485.63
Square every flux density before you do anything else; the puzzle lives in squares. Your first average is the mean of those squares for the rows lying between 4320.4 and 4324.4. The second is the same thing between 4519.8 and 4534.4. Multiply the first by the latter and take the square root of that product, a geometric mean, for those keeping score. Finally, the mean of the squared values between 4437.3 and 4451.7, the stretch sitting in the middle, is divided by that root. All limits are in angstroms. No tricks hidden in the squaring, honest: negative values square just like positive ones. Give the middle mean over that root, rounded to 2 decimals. 1.10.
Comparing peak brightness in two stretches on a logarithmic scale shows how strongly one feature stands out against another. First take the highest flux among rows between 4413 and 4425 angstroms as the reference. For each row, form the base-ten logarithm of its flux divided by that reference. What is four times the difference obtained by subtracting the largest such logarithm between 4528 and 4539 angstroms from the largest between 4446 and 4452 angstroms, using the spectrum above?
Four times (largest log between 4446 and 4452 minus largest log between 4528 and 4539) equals 0.12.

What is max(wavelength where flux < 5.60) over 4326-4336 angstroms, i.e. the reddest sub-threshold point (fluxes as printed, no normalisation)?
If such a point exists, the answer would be 4327.36 angstroms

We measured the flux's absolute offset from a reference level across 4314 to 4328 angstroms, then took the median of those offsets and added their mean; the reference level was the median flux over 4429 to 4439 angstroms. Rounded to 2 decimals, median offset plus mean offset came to 0.92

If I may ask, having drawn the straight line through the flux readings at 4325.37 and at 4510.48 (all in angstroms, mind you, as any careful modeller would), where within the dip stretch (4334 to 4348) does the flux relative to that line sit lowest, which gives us 4339.33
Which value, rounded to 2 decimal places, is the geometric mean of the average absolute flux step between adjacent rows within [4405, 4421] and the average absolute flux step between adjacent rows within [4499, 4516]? 0.64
